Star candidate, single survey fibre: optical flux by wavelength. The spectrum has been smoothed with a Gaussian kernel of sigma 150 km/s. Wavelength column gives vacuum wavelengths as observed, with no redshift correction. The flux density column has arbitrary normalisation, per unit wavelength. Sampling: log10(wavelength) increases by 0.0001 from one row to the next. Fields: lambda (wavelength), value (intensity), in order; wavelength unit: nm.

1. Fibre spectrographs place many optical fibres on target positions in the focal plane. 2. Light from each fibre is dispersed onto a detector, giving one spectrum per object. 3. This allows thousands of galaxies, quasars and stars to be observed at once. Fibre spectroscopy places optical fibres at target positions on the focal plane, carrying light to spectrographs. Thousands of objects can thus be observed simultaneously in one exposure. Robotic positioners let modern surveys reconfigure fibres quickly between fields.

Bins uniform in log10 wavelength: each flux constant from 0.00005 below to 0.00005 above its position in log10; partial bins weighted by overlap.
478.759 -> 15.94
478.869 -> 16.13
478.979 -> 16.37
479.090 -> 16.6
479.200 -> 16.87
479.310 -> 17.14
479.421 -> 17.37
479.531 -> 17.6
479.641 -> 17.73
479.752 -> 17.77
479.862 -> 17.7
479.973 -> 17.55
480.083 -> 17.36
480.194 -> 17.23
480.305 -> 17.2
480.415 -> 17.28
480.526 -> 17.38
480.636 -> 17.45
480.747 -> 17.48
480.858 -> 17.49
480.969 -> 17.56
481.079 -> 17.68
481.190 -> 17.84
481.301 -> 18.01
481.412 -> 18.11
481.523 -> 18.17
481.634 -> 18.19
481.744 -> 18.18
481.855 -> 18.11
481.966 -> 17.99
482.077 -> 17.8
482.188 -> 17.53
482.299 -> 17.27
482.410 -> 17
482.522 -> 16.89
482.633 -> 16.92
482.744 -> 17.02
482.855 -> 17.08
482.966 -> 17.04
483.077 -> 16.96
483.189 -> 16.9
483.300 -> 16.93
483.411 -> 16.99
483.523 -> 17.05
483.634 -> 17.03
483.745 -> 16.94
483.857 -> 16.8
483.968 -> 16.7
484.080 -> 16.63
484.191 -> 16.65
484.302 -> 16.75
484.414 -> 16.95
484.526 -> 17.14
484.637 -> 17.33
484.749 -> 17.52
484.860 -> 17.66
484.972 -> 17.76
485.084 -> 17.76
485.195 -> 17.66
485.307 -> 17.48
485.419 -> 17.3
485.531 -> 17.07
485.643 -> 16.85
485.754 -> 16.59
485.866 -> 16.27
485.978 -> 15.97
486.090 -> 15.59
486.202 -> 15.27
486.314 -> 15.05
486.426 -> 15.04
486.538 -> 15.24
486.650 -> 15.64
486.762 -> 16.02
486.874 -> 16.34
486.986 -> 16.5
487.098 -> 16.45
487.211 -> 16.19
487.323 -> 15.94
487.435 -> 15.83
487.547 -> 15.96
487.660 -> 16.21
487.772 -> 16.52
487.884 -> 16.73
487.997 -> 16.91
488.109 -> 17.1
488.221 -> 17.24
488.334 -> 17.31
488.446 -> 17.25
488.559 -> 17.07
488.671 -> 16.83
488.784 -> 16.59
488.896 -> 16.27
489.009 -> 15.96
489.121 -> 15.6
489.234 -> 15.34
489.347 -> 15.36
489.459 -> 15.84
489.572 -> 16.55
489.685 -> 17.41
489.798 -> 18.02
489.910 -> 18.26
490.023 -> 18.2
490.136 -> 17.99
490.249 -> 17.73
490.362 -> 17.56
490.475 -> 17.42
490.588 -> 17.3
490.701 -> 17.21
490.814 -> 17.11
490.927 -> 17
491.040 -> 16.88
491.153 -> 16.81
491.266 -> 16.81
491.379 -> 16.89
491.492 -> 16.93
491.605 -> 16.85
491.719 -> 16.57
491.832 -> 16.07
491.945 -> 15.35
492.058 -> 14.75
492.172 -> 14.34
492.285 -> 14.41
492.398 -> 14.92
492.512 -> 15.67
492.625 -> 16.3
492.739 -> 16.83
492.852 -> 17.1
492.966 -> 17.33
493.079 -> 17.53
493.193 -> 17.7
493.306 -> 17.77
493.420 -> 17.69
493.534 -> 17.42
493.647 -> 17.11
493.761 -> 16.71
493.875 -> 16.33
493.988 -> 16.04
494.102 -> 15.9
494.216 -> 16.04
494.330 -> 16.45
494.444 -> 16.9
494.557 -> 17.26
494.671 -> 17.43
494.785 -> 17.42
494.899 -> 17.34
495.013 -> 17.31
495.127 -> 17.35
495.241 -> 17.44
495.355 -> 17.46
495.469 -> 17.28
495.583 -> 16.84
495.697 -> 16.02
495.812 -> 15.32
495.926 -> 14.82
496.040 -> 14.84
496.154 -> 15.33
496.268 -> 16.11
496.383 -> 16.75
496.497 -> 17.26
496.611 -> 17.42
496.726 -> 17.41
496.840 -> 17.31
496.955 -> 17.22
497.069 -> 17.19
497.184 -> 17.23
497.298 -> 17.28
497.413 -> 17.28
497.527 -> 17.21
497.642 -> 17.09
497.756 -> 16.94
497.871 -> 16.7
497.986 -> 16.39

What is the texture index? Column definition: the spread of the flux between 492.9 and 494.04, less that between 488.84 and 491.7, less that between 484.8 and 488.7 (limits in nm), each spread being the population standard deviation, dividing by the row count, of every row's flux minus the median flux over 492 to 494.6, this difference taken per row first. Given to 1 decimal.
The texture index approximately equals -1.0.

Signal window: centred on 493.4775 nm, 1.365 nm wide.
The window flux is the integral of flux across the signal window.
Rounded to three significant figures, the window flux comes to 23.3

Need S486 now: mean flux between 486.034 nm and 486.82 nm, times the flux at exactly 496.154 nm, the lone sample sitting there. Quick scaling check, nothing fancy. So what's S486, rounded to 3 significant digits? 236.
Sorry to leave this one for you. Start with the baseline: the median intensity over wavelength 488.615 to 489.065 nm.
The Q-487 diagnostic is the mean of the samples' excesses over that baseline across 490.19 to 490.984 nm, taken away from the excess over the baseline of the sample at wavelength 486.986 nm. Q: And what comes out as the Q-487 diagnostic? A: -0.83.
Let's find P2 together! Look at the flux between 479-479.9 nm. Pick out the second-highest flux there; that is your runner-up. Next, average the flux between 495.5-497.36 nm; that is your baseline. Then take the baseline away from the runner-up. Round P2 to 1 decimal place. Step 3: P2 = 1.2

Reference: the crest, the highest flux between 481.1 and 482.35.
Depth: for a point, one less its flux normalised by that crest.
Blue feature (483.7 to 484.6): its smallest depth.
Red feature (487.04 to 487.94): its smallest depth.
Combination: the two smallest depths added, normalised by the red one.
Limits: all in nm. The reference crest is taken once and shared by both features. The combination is 1.7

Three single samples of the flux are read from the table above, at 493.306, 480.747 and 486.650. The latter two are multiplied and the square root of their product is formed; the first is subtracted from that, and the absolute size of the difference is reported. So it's 1.2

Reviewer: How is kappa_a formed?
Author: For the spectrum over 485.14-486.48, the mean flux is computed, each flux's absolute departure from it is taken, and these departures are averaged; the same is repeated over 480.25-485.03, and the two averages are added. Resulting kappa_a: 1.21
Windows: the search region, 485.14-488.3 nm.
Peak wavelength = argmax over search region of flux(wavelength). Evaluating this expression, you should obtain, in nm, 485.195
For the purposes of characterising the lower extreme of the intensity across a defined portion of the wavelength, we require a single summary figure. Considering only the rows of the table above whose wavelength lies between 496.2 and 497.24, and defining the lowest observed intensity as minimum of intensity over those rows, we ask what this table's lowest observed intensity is 16.11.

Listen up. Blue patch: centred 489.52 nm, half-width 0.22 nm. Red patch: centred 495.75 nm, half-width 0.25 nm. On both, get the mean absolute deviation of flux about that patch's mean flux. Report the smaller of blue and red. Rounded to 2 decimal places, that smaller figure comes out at 0.68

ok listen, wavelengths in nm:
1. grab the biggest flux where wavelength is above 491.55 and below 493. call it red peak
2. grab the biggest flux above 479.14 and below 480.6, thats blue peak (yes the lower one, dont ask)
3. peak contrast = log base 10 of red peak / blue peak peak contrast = -0.011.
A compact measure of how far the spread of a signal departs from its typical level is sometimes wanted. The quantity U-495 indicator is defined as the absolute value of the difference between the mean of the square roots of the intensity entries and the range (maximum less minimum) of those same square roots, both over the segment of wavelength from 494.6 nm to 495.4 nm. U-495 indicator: 4.2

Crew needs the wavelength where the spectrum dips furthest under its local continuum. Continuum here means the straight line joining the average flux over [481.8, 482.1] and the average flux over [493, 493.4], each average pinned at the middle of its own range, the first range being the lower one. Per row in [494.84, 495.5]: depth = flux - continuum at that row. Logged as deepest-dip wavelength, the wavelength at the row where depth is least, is 495.469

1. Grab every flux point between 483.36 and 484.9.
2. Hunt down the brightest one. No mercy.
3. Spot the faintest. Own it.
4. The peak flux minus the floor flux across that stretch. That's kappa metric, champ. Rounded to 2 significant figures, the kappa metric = 1.0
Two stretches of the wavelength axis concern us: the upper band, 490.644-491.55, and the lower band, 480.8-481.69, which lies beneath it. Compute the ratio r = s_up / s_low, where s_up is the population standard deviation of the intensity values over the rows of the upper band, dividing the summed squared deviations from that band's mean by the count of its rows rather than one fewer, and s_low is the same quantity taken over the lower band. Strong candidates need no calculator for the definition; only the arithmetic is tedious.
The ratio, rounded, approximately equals 0.5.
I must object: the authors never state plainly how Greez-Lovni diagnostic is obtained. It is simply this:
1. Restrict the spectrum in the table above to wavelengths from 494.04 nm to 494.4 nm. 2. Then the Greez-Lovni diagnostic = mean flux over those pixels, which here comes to 16.1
